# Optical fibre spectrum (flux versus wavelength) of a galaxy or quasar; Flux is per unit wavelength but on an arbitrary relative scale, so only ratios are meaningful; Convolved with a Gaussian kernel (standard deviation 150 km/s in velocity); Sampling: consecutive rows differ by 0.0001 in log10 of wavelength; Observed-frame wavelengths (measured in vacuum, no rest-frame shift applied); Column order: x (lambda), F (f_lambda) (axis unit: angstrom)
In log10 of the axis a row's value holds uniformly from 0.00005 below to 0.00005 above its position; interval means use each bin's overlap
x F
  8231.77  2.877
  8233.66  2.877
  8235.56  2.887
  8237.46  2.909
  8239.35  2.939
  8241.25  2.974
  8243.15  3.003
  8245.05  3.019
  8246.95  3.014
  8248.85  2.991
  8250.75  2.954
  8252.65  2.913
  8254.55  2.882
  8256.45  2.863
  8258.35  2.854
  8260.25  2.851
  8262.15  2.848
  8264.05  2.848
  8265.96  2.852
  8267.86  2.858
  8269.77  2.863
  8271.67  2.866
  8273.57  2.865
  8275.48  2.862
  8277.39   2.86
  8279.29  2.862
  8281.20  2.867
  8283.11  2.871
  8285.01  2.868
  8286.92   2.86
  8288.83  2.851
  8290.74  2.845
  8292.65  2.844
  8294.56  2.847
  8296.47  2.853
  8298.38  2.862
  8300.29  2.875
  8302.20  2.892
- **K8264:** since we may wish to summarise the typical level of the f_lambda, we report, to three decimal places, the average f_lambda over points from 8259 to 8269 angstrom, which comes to 2.851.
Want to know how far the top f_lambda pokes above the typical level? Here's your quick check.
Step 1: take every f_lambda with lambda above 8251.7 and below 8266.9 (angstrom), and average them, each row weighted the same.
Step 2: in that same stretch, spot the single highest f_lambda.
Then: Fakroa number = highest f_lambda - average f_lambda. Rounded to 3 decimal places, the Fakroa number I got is 0.049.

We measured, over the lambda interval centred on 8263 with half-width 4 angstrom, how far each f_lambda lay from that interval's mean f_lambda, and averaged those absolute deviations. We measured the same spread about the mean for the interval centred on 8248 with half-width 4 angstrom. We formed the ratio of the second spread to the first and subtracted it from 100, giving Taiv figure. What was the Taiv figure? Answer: 87.4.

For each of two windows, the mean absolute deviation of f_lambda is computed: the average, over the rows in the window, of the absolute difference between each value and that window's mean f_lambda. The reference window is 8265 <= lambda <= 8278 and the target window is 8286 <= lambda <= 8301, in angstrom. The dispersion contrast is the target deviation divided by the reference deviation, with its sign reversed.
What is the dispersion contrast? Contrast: -2.31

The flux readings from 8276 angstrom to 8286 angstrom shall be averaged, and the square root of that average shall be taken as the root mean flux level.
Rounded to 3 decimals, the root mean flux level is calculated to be 1.693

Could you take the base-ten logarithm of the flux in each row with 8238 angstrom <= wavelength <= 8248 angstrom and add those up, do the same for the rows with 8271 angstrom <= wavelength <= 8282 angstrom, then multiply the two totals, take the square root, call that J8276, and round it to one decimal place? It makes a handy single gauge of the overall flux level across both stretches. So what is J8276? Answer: 2.6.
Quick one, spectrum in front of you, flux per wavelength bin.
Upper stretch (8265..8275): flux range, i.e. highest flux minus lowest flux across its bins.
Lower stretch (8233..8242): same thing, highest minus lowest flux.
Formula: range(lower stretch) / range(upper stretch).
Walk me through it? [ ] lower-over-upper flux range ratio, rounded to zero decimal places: 7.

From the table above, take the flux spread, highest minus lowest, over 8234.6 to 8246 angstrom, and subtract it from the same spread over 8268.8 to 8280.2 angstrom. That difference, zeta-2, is -0.126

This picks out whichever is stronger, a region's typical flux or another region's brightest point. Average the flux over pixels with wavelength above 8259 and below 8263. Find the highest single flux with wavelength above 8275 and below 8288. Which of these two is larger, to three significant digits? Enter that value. 2.87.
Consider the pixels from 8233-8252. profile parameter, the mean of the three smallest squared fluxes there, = 8.36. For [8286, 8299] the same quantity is 8.10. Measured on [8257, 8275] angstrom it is 8.12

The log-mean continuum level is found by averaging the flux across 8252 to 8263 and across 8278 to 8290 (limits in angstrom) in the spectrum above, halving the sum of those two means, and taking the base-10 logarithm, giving 0.457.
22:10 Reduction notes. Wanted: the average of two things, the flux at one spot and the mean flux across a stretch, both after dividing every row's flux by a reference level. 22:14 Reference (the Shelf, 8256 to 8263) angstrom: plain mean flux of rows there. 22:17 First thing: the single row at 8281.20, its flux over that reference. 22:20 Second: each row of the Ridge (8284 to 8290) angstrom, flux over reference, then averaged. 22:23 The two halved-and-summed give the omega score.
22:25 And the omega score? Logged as 1.00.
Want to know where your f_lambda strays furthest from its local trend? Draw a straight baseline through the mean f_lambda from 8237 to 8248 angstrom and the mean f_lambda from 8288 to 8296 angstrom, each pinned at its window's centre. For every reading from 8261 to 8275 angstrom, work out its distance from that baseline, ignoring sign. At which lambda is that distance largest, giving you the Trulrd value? 8262.15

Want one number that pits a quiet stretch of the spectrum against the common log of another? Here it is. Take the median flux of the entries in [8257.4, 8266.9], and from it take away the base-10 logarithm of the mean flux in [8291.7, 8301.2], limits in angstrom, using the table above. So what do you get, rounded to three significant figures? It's 2.40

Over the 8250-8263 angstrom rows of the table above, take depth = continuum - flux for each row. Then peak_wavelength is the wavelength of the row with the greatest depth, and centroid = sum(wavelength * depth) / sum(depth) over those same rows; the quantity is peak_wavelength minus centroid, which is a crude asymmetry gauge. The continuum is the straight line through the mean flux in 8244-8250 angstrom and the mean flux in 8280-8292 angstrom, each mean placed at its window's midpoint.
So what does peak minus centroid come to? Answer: 1.1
